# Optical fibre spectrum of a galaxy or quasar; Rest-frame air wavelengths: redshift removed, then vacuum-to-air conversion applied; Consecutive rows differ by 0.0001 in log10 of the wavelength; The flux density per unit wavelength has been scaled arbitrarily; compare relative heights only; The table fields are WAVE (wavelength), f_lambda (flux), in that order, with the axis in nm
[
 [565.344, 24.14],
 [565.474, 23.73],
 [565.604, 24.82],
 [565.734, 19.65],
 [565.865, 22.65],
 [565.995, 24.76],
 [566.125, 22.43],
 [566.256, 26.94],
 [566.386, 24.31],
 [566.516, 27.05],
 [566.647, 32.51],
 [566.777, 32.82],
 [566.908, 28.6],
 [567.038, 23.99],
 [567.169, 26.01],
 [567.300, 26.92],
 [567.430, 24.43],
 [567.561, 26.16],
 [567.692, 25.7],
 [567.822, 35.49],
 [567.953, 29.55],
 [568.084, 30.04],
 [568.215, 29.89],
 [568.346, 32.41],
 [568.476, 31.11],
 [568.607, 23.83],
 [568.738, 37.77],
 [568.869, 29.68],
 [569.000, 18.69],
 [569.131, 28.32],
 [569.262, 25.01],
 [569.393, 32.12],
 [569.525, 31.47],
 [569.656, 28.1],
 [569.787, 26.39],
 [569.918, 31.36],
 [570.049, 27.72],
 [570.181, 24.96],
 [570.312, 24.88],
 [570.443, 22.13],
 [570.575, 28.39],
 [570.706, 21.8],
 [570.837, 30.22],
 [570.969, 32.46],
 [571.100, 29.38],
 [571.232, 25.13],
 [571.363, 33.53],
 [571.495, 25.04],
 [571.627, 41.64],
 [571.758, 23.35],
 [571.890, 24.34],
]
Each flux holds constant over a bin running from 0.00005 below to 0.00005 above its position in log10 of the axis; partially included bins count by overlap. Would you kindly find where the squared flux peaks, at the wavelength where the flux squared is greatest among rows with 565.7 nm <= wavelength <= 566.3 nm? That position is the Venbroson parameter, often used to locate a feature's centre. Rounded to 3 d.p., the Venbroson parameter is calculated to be 566.256 nm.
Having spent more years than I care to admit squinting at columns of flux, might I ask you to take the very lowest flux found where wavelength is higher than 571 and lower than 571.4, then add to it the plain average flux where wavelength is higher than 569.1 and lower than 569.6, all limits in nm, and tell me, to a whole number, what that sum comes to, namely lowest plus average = 54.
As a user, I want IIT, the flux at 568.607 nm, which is 23.83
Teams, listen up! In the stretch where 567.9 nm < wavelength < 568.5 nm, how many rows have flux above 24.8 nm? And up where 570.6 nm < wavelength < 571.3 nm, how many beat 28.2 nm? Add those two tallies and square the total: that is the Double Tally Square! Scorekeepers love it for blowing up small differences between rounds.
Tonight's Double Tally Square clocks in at 64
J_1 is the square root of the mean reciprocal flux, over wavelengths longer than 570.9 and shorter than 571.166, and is 0.180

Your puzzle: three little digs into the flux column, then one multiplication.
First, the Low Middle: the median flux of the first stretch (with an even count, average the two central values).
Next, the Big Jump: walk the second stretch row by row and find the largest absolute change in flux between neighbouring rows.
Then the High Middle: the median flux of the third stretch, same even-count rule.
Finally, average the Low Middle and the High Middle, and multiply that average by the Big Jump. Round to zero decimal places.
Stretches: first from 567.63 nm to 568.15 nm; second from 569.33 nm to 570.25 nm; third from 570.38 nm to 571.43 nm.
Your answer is 146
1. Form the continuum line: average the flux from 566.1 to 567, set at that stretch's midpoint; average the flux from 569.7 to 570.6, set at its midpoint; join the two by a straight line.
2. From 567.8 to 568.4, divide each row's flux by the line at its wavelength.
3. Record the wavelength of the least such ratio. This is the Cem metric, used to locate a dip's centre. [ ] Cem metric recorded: 567.953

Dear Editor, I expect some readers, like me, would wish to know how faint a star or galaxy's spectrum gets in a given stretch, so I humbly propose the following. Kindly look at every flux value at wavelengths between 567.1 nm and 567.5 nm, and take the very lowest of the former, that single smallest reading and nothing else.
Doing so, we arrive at 24.43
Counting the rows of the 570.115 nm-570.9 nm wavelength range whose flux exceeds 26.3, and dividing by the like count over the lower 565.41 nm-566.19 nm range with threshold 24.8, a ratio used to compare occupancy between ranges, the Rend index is 2.0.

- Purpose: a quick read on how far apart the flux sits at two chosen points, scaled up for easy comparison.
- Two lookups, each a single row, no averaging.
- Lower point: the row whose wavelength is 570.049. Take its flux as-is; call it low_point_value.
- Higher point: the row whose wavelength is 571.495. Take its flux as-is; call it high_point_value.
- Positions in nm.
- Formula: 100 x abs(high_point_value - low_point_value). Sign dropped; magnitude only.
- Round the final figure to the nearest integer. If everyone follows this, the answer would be 268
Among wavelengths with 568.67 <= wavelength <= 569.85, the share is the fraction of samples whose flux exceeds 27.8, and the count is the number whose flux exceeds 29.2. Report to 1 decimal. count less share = 3.3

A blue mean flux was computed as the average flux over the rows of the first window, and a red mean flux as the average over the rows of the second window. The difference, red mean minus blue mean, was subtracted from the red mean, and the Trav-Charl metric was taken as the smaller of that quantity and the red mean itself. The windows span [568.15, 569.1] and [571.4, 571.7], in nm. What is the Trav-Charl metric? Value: 29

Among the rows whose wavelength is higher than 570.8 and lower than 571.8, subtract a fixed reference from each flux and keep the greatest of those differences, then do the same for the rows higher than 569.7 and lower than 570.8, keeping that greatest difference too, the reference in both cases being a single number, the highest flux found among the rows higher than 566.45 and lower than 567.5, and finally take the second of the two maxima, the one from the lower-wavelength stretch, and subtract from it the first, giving -10.3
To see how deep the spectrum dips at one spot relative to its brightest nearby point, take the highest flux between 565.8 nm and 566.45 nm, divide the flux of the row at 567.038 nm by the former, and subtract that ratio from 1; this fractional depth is 0.11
